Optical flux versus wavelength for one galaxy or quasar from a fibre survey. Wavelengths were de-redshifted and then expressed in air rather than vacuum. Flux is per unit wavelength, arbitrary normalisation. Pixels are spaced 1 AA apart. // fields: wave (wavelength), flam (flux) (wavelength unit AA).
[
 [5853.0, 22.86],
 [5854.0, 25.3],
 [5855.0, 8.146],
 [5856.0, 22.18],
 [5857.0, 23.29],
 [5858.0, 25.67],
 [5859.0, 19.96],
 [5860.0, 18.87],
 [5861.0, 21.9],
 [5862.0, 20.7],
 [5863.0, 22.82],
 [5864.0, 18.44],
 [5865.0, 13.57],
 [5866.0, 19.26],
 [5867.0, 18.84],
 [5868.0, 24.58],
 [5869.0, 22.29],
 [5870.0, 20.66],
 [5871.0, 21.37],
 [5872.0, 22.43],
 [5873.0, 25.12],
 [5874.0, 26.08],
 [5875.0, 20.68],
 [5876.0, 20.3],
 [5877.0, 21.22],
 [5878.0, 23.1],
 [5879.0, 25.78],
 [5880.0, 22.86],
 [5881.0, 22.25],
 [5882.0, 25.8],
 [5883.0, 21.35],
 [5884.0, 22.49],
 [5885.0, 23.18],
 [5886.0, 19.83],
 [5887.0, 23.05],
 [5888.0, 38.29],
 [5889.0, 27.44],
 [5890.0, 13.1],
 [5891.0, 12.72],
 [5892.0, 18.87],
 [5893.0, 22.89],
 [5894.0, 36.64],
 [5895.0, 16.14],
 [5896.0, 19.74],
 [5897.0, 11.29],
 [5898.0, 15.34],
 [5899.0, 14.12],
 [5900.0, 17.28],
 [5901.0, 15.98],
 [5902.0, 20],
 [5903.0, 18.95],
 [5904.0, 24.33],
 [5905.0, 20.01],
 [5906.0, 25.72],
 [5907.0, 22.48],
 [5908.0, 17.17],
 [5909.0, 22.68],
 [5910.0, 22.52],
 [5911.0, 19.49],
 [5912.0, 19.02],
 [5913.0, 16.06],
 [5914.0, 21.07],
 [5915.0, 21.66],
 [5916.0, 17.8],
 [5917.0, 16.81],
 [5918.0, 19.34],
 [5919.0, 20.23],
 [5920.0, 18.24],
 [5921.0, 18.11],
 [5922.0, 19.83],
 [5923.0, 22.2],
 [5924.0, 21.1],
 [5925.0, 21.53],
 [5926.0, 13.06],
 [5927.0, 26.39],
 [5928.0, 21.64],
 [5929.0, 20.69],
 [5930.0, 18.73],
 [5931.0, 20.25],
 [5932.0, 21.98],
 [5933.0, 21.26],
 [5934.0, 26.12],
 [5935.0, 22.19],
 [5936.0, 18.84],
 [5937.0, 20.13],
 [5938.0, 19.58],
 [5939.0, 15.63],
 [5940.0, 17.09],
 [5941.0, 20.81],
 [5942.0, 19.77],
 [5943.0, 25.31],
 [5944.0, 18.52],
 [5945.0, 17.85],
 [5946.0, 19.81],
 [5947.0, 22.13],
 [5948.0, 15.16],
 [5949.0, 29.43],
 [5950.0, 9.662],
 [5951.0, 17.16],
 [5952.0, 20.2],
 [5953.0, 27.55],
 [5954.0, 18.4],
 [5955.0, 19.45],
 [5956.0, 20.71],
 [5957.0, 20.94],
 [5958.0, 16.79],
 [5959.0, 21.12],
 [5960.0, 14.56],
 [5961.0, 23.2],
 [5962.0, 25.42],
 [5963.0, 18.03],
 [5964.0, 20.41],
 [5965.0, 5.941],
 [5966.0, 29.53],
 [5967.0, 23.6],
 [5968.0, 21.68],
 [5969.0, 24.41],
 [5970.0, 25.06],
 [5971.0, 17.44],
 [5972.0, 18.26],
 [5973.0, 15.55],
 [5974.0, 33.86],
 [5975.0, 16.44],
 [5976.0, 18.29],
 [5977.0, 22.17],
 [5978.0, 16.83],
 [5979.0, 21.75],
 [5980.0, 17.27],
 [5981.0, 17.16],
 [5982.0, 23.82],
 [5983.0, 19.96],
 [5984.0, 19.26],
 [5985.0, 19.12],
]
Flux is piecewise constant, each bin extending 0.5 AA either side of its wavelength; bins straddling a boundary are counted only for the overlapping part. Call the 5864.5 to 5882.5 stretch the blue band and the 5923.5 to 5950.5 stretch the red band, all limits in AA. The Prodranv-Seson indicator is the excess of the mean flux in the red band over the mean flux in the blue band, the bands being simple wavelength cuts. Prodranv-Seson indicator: -1.8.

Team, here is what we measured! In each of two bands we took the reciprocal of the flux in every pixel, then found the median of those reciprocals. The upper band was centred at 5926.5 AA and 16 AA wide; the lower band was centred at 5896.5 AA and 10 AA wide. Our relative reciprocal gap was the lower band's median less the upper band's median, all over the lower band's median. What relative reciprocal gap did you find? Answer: 0.20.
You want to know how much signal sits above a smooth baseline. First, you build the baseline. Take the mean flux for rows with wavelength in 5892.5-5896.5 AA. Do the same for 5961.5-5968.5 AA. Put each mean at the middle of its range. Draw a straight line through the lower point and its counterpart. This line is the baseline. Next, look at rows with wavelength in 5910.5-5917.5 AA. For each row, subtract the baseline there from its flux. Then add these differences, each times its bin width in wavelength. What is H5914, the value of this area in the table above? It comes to -29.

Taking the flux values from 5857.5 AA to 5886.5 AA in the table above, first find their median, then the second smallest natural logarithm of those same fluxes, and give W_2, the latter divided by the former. 0.133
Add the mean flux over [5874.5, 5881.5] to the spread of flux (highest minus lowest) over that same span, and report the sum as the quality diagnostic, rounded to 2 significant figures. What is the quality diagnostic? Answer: 28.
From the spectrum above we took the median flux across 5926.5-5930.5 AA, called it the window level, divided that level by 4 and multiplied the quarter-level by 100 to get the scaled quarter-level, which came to 529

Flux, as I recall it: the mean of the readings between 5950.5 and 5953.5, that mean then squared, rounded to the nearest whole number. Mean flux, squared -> 468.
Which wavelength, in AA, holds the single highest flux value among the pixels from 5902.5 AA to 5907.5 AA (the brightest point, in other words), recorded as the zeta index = 5906.0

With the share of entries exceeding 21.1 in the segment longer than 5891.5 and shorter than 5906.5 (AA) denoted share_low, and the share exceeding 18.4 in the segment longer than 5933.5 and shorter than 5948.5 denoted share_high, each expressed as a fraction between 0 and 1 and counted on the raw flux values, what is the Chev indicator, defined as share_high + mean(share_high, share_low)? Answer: 1.23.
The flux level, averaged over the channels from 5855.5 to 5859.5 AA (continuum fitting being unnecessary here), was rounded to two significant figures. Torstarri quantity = 23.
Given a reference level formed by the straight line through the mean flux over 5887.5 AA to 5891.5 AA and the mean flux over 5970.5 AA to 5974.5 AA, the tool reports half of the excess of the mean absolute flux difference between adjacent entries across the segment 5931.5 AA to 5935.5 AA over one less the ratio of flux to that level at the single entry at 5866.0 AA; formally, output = 1.5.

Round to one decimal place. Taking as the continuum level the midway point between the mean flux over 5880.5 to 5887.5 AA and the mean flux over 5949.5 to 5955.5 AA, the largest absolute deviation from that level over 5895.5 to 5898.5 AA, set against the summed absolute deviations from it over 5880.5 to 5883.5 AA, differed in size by 1.9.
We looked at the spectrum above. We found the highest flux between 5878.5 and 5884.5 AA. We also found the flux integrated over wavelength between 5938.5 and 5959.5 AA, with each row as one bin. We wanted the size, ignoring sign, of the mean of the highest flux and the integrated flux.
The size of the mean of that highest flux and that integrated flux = 220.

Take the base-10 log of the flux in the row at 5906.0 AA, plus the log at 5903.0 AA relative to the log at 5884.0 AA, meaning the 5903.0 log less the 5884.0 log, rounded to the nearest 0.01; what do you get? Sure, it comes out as 1.34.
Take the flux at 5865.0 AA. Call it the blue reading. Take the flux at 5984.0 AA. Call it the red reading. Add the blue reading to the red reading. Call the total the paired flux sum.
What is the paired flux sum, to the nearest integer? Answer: 33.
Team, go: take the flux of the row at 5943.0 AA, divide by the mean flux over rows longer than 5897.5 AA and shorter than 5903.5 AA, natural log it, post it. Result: 0.40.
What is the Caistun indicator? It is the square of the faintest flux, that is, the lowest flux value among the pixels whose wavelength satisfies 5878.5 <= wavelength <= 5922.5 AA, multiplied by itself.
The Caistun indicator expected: 127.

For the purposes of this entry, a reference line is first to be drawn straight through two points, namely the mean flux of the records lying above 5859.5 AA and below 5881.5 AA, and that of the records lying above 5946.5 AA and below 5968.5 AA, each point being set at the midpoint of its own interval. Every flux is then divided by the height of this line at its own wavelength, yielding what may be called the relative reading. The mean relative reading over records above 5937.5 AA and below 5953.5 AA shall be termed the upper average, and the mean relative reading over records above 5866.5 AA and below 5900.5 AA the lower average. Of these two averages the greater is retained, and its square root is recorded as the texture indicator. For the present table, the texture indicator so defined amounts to 1.01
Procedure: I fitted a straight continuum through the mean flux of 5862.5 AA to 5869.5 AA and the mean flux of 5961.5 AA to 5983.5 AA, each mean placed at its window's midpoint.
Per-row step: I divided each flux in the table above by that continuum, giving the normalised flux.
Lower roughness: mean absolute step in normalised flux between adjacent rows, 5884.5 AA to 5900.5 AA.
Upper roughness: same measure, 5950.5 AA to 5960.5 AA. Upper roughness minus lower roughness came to -0.17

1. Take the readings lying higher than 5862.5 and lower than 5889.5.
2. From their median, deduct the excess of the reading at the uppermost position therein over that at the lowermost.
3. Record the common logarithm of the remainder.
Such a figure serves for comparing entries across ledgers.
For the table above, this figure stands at 1.25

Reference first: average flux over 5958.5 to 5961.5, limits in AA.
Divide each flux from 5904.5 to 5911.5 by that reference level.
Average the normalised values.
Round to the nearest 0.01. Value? 1.09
